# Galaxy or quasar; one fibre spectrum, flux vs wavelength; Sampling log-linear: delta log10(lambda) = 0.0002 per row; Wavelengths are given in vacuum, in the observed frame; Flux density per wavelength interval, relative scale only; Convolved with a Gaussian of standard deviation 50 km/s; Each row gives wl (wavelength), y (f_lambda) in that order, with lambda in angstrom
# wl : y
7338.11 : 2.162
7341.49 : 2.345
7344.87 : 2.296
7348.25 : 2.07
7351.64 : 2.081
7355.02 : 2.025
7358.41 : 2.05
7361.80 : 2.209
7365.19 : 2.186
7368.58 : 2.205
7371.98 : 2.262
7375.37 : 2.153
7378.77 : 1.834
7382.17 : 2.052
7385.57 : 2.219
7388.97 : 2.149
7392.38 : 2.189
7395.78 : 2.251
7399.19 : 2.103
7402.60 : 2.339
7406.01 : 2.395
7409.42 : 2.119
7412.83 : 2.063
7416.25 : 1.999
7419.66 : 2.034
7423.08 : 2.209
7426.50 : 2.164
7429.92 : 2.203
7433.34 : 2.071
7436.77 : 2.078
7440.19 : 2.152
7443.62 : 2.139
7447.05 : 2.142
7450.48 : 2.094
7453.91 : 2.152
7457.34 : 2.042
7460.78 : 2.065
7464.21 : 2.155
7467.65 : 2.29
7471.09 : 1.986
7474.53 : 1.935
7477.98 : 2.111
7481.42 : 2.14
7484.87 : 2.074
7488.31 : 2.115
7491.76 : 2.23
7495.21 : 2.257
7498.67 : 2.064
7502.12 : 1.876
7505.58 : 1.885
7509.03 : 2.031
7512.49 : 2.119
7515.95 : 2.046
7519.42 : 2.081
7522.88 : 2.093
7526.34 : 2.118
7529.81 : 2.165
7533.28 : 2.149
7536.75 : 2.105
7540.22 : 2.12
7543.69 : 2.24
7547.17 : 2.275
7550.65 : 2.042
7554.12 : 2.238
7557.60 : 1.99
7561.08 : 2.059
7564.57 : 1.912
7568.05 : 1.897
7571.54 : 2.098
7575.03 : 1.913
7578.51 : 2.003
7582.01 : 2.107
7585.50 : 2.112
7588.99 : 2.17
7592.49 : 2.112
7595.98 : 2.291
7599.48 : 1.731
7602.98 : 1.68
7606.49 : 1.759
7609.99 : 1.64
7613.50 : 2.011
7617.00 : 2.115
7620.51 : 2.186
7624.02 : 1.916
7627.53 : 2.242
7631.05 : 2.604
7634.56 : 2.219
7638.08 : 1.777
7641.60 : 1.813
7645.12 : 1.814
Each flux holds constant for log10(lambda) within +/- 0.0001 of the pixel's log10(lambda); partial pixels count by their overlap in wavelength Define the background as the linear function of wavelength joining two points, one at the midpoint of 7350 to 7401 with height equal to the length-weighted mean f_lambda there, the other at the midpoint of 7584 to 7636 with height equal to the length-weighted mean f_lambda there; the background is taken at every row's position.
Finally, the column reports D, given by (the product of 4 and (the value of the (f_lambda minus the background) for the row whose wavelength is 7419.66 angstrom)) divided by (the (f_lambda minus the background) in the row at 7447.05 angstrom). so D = -9.5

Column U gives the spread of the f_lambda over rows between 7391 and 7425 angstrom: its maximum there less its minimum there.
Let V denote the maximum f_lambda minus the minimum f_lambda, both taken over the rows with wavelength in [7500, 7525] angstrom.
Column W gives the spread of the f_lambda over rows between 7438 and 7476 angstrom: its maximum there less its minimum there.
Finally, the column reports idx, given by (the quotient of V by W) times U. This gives 0.27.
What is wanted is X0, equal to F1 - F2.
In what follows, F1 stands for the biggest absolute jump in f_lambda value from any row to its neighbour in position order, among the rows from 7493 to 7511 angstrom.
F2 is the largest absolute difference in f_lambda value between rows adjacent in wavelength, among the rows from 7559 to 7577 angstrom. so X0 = -0.01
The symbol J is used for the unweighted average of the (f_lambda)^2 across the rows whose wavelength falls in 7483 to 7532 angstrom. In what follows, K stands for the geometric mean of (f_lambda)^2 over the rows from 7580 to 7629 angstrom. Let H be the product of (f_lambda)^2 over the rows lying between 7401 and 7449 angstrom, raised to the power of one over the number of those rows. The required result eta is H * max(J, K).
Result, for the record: 20.1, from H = 4.6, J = 4.35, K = 3.97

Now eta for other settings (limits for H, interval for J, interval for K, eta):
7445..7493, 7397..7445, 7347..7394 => 20.5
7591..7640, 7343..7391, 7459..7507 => 18.2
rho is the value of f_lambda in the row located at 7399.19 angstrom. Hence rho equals 2.103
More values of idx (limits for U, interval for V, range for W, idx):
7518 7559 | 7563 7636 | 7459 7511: 0.66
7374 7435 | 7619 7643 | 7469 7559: 1.16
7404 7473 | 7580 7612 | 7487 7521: 0.70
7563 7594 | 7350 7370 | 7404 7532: 0.10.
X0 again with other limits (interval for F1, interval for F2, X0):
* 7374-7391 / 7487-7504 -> 0.13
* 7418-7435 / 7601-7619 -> -0.20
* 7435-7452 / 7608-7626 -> -0.30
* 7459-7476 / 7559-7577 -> 0.10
